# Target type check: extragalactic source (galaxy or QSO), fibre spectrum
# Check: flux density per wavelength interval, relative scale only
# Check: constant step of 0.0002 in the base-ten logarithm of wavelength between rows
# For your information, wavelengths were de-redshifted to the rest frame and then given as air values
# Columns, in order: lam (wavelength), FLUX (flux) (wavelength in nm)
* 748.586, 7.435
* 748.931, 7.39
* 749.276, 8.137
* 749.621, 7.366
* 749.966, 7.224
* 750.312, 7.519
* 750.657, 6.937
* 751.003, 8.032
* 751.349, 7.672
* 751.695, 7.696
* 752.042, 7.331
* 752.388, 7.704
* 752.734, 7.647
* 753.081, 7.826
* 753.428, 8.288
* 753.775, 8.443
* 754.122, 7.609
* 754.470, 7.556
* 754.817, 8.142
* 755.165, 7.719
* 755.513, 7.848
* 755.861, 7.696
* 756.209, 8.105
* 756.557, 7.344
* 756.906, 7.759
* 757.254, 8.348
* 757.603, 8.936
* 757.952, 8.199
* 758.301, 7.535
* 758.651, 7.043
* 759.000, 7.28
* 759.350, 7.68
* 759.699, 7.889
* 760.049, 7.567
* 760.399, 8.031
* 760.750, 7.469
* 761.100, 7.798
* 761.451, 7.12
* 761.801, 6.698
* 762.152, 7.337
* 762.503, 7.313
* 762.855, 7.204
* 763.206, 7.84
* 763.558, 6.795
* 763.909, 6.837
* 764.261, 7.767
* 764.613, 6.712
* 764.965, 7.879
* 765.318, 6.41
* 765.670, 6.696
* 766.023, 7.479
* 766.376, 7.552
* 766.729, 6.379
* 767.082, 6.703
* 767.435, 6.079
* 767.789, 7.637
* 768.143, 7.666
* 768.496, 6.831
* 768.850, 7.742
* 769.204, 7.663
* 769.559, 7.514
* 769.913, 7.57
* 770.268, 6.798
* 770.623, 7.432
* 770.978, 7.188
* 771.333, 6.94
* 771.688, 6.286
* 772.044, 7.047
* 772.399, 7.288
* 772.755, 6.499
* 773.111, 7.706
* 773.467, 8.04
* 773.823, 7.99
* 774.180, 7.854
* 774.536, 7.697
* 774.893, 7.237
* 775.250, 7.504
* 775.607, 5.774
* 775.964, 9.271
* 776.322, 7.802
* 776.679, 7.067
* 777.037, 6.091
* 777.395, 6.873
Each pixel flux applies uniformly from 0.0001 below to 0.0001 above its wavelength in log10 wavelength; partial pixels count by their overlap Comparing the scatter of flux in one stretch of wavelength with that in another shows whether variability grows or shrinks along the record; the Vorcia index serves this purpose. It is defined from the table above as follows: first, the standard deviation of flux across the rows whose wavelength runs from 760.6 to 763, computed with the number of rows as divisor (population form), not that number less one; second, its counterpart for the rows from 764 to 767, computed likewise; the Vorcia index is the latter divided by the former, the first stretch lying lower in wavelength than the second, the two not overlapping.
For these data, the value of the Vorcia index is 1.87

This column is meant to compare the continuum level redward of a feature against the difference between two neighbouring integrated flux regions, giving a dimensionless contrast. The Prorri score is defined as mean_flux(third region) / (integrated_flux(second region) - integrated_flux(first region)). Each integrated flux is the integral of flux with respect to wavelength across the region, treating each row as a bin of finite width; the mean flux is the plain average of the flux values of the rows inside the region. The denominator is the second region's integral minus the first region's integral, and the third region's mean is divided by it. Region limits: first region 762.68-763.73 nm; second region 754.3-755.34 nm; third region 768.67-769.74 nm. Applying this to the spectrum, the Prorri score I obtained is 16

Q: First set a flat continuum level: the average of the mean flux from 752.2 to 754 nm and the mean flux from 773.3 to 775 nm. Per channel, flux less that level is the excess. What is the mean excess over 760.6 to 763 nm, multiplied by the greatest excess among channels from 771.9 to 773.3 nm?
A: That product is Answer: 0.10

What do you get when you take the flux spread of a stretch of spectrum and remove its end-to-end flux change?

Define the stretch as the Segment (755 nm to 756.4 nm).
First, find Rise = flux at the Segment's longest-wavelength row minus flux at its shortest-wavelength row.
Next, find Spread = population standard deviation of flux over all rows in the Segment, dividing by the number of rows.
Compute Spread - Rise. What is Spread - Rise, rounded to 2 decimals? -0.22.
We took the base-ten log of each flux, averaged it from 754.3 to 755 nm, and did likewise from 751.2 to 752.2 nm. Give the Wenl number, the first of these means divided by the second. 1.02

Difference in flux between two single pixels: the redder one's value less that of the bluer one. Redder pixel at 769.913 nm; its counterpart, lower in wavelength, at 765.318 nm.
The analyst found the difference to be 1.2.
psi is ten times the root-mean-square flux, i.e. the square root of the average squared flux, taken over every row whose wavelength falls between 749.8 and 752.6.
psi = 75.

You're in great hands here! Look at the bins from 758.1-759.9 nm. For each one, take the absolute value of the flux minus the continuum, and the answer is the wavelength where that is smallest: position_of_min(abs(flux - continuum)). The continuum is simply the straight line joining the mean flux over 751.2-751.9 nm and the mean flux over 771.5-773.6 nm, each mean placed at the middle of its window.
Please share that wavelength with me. 758.301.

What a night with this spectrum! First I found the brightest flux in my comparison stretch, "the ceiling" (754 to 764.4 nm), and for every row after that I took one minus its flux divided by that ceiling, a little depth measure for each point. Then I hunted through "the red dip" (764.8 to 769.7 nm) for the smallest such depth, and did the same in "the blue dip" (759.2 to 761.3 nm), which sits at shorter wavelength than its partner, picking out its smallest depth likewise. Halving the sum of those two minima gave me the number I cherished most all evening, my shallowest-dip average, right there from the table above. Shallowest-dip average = 0.11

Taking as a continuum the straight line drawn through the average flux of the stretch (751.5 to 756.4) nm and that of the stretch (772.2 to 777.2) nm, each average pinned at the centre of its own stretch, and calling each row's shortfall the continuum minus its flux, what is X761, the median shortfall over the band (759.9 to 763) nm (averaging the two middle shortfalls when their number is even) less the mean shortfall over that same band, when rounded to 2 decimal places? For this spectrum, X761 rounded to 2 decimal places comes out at 0.04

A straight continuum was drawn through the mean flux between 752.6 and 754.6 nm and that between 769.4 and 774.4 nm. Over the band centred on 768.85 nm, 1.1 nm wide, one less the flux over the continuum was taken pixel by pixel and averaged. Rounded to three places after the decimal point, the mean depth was -0.002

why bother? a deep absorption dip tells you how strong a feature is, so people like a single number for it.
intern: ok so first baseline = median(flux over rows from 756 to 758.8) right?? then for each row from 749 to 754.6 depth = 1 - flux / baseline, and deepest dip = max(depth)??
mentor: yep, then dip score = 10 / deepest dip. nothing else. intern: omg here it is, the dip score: 80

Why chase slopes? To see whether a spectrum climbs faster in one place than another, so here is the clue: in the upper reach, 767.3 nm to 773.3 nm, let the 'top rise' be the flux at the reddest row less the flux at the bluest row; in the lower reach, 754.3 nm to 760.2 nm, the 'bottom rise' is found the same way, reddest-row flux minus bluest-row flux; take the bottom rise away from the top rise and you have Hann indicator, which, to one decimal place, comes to 1.6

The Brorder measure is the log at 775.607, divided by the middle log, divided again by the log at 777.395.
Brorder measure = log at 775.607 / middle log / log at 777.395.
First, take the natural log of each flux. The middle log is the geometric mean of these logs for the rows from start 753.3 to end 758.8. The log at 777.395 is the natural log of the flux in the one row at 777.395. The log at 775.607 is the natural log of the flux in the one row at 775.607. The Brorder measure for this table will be 0.440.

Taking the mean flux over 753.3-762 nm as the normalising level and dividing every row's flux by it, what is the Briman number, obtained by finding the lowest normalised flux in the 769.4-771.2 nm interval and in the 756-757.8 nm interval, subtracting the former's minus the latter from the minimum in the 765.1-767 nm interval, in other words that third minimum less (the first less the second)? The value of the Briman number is 0.892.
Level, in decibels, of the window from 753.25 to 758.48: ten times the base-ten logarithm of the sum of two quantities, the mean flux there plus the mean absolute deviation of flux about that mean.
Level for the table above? 9.20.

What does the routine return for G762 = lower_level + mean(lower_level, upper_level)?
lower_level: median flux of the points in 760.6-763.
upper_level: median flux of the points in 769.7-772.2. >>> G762 14.5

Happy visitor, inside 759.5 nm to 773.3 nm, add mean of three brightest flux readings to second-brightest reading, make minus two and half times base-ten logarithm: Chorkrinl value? -3.00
